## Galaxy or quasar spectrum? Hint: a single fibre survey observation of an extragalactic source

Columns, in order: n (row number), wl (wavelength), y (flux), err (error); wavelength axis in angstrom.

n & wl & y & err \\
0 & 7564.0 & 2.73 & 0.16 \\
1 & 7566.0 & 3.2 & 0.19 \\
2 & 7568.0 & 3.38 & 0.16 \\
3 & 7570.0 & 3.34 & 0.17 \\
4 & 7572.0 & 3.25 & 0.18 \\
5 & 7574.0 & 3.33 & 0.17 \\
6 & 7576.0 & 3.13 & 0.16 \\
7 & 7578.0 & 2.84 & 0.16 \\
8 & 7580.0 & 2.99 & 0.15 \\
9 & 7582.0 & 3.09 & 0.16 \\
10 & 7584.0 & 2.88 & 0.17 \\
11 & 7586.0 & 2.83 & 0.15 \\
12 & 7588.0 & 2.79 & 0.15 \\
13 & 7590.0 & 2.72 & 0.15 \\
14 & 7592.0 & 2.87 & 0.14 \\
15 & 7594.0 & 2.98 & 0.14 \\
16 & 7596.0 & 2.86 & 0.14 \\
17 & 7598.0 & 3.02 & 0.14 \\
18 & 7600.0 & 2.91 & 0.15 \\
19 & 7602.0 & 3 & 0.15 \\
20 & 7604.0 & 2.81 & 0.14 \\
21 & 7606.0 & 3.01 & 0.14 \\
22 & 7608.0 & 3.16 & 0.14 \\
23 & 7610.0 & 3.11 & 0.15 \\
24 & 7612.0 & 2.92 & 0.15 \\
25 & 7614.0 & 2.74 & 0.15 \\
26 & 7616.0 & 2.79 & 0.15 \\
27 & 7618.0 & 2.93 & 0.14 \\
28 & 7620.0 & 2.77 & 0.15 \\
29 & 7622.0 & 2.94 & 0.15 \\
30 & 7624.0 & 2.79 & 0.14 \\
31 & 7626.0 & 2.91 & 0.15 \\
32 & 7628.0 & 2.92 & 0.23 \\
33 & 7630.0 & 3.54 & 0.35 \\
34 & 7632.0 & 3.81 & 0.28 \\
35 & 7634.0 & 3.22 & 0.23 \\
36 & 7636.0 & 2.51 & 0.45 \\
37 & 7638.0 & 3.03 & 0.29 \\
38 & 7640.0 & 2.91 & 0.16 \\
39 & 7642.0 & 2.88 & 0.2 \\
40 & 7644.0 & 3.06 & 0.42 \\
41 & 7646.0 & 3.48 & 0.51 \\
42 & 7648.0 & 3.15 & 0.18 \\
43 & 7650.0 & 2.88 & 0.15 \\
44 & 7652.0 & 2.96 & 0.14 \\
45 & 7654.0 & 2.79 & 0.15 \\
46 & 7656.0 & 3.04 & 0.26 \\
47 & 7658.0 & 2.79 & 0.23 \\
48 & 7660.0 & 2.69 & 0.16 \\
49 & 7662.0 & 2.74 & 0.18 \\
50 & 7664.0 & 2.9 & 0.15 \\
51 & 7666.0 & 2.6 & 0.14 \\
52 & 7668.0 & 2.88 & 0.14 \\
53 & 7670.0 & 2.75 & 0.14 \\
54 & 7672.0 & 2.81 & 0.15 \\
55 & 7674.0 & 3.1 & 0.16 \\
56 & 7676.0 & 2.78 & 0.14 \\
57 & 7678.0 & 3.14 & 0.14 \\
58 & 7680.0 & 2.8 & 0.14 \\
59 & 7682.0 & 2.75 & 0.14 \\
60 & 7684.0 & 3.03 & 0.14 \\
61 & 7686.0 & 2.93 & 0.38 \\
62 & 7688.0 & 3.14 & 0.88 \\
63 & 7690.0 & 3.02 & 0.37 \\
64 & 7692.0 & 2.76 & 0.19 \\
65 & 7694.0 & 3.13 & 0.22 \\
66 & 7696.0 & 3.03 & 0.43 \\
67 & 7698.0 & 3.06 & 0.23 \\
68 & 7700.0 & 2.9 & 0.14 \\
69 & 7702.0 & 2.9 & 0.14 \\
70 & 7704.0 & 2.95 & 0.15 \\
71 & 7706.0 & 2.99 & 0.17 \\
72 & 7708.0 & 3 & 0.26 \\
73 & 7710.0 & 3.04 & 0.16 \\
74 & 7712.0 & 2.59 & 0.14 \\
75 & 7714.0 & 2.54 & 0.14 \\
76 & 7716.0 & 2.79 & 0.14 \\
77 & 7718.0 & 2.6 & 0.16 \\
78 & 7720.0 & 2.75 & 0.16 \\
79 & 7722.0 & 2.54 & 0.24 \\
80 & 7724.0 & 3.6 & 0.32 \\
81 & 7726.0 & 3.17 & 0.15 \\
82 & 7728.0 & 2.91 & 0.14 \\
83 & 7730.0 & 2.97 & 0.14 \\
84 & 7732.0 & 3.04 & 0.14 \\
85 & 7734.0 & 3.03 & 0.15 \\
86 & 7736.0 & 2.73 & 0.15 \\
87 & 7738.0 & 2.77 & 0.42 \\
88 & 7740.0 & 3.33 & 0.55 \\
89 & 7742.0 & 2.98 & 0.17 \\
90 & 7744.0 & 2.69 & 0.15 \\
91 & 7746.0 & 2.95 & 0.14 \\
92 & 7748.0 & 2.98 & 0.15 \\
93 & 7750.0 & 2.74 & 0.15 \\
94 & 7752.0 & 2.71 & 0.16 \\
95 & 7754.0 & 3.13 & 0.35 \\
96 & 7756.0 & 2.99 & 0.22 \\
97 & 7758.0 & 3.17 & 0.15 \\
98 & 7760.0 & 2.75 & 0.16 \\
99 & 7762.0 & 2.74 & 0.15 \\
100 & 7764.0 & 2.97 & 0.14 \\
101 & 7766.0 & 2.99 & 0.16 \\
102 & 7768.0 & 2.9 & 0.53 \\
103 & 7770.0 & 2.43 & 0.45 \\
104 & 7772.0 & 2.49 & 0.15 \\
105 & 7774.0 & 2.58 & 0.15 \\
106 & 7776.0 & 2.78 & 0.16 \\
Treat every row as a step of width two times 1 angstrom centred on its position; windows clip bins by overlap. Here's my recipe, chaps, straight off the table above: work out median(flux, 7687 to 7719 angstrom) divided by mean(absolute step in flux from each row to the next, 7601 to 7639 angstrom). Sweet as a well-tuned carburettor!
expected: 12.0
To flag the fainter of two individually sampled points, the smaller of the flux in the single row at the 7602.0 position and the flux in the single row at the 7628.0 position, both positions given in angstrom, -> 2.92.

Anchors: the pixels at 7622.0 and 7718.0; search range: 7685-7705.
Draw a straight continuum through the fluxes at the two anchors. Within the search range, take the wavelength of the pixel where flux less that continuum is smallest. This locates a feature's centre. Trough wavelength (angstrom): 7692.0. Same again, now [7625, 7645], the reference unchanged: 7636.0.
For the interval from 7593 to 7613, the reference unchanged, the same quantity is 7604.0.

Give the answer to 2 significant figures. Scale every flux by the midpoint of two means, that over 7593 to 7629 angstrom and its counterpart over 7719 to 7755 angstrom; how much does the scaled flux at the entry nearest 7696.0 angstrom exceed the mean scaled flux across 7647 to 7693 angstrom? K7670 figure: 0.048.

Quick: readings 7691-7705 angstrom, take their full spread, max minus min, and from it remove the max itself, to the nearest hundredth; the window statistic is -2.76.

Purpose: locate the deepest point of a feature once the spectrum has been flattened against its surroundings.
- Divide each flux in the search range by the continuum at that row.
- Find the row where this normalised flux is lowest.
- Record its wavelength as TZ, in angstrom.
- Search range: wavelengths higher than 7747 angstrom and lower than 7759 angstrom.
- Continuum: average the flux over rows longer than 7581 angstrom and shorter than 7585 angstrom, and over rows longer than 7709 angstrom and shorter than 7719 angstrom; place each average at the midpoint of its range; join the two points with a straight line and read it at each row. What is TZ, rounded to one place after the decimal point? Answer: 7752.0 angstrom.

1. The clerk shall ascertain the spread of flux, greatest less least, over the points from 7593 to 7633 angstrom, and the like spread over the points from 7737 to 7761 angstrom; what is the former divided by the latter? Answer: 1.67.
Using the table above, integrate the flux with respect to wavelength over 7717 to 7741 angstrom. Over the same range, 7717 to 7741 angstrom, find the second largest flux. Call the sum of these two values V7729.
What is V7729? 74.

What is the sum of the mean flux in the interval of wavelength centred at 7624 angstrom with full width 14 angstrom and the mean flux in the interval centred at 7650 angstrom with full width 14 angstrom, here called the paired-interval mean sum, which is 6.02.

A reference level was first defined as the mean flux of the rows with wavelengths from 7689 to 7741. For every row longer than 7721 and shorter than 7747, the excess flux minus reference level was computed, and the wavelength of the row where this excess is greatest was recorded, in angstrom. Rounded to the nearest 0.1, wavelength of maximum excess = 7724.0 angstrom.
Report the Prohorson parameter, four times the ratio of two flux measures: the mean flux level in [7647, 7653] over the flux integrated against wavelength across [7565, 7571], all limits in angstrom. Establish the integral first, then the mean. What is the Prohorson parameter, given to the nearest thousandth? 0.604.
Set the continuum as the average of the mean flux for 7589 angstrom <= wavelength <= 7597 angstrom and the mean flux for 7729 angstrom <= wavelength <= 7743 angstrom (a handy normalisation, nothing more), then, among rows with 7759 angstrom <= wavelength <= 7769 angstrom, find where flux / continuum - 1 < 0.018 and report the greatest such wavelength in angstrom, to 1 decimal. 7768.0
